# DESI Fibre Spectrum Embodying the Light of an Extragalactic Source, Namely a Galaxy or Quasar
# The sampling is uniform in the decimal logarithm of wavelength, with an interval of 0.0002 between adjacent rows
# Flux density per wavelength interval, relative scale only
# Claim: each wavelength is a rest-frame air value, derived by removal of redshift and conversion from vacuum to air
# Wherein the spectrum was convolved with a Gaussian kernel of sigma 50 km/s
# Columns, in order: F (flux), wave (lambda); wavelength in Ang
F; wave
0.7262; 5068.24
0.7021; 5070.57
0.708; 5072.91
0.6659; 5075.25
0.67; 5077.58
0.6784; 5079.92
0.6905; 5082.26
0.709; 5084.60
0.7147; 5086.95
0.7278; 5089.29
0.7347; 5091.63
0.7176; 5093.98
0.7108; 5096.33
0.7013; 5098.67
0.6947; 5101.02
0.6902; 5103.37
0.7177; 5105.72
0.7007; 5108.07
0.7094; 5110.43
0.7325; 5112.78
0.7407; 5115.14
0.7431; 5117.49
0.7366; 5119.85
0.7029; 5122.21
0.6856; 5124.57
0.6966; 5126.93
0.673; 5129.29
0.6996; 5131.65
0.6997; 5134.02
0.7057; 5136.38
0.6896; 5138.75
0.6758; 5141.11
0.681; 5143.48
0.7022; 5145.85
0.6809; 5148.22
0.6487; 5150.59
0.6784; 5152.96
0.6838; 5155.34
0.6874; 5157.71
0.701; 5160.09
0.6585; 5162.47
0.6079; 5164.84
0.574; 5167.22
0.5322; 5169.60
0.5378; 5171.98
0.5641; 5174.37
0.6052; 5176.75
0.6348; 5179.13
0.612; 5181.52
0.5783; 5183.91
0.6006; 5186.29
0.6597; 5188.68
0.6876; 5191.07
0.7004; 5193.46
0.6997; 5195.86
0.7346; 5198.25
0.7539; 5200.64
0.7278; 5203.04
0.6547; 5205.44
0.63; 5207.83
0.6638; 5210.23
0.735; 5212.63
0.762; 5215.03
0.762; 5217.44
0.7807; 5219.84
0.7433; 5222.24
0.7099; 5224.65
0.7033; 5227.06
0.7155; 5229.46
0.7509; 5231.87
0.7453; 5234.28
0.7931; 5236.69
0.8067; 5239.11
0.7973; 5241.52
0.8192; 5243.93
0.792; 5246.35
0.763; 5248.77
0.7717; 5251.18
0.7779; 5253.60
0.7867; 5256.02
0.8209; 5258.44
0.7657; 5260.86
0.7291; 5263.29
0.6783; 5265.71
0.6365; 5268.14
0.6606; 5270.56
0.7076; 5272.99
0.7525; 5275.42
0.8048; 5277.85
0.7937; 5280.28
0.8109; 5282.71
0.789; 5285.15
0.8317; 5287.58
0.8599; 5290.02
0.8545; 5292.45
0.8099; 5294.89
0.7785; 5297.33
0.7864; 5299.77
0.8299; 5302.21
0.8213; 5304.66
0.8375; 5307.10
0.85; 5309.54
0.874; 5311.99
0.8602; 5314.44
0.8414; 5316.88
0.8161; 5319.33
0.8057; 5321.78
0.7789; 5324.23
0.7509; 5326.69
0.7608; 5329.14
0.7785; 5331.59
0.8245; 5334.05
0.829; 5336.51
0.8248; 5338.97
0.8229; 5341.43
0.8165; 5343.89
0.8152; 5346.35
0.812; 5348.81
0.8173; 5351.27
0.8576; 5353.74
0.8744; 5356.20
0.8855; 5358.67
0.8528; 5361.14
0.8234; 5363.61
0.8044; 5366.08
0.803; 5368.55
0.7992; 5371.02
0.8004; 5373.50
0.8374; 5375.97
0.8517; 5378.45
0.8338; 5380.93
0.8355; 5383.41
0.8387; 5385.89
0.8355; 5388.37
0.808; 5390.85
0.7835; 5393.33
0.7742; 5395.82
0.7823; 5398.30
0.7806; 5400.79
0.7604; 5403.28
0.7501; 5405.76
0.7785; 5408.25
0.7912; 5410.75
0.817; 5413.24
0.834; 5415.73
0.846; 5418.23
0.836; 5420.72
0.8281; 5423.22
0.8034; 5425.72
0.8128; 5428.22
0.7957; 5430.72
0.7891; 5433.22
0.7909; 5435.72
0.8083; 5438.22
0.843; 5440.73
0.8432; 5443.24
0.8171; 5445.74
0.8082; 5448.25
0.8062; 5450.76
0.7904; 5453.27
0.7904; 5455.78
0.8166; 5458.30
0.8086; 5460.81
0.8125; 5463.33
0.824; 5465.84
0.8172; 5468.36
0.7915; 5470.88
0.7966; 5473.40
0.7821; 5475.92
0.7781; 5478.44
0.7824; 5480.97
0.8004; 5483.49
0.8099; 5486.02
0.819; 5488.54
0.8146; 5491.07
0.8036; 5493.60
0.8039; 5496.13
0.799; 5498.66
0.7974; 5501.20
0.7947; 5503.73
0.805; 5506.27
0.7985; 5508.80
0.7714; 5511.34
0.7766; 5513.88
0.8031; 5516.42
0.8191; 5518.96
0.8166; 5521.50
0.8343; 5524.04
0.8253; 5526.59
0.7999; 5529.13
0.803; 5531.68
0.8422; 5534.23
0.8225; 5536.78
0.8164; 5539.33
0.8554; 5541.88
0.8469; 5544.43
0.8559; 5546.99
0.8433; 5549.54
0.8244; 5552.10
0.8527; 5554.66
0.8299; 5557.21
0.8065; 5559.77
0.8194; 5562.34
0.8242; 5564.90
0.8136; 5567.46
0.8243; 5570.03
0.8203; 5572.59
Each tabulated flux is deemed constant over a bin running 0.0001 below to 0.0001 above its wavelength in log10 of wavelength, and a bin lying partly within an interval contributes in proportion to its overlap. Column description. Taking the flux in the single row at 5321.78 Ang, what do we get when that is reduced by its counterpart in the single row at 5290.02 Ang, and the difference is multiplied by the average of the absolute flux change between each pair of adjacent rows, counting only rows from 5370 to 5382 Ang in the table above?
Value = -0.0010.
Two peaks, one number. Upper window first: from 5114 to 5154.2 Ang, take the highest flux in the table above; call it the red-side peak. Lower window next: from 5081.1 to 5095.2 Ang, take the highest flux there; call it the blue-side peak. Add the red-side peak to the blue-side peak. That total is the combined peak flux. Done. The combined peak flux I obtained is 1.48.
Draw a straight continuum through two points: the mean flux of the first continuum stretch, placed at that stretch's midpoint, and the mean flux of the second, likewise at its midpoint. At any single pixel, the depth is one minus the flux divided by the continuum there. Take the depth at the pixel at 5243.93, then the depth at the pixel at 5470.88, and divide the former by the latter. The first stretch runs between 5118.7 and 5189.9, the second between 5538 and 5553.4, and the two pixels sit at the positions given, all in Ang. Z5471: -11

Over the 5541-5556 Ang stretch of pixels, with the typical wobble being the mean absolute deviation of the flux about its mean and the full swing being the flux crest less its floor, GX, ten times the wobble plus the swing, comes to 0.12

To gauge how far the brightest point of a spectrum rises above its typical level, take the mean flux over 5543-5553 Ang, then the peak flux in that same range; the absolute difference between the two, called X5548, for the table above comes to 0.013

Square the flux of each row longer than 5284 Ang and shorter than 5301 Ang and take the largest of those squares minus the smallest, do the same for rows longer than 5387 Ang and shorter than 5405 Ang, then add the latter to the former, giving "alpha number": 0.253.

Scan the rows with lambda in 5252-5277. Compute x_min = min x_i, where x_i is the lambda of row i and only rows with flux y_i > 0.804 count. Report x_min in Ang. 5258.44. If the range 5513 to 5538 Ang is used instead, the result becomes 5518.96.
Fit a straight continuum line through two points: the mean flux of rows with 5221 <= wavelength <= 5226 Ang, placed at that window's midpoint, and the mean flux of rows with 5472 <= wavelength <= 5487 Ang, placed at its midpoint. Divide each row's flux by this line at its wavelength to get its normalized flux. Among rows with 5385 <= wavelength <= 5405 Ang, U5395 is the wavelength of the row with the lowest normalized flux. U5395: 5403.28 Ang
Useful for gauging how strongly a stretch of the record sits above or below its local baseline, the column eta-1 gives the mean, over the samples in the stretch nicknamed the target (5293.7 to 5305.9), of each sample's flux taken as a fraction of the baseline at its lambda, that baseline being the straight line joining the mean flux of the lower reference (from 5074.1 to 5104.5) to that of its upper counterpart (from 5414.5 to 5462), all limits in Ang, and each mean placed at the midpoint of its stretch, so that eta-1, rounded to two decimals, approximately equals 1.05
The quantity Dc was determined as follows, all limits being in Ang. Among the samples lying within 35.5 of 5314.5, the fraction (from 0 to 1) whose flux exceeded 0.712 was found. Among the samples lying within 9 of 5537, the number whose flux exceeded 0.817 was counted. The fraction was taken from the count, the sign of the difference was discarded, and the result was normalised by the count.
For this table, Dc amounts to 0.75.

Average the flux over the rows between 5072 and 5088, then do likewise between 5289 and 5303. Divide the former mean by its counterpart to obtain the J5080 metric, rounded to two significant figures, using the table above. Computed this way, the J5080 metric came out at 0.84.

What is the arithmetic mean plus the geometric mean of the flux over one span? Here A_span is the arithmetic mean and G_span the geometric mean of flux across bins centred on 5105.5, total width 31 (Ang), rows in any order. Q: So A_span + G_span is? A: 1.44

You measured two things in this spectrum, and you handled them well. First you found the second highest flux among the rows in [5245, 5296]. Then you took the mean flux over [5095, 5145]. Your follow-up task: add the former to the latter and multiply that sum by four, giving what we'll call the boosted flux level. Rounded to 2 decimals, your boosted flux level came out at 6.23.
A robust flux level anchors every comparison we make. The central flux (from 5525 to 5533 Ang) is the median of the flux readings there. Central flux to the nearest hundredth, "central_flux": 0.80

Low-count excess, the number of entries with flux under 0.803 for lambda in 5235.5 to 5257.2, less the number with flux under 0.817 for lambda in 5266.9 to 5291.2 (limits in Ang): -1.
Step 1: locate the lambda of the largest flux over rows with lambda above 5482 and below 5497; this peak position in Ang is 5488.54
